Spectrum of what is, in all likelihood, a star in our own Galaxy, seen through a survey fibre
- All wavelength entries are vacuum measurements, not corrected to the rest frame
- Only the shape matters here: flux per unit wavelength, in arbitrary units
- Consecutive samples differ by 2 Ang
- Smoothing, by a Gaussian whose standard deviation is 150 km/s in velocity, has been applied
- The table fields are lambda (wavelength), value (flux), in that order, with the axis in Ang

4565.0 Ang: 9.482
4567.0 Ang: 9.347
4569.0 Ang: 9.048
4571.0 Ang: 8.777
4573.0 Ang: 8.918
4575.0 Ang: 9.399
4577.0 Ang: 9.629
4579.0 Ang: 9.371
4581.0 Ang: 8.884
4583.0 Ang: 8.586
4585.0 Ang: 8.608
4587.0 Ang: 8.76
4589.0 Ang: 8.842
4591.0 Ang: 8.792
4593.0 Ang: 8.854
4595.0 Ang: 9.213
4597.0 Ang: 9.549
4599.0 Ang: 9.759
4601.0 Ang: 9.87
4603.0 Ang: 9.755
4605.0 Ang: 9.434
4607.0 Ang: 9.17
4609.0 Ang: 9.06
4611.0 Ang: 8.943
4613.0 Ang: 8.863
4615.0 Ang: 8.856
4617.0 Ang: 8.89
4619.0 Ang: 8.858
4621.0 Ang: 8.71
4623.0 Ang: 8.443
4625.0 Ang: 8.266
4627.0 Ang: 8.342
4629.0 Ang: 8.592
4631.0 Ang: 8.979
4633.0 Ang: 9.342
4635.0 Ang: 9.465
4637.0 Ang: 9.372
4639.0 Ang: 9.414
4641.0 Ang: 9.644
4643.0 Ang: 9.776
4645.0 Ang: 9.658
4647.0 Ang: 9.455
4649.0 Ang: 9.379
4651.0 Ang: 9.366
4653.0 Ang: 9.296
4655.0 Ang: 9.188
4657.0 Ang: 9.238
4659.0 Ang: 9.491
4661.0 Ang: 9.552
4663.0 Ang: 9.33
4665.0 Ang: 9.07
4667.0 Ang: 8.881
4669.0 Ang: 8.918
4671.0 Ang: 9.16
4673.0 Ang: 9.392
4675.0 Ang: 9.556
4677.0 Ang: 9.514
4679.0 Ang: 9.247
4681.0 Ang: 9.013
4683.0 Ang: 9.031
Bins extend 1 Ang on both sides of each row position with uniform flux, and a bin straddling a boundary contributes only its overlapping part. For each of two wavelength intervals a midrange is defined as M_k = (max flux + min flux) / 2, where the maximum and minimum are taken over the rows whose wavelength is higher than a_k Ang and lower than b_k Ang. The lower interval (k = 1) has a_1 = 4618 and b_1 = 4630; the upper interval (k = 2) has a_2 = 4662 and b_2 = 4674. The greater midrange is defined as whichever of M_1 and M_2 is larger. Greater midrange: 9.14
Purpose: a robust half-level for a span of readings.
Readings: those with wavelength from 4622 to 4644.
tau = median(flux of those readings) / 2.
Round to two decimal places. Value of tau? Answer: 4.67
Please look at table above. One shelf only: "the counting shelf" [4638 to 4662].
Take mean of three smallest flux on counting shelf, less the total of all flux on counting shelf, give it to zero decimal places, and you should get -104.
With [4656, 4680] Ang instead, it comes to -102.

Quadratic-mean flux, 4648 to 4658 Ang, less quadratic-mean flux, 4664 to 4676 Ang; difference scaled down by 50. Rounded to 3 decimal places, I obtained 0.003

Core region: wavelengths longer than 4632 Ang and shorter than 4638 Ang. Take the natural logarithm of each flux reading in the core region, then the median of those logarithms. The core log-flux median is 2.24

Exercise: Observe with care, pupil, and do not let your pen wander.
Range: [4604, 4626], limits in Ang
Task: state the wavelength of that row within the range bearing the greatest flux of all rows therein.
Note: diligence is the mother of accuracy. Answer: 4605.0 Ang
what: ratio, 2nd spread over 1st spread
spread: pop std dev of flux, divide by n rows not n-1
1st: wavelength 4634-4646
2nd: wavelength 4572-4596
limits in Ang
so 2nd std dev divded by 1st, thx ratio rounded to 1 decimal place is 2.2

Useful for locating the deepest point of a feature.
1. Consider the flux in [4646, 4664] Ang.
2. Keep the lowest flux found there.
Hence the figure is 9.188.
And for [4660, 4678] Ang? 8.881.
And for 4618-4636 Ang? 8.266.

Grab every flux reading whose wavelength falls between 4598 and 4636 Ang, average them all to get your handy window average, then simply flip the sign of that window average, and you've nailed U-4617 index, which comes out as -9.03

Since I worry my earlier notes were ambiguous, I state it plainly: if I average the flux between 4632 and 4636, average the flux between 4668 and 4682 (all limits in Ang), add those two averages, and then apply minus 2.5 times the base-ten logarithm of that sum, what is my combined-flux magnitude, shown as -3.18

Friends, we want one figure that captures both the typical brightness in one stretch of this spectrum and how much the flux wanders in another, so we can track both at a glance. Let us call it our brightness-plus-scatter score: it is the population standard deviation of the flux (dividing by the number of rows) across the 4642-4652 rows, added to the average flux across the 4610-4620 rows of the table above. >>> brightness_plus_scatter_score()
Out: 9.0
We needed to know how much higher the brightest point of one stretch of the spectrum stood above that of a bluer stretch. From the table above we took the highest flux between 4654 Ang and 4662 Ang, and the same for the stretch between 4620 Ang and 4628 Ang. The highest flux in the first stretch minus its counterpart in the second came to 0.8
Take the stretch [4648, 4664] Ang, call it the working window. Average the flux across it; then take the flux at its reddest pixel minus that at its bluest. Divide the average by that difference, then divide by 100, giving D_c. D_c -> -1.9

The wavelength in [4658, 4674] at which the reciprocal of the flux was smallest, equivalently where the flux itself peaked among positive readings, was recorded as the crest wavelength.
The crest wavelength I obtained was 4661.0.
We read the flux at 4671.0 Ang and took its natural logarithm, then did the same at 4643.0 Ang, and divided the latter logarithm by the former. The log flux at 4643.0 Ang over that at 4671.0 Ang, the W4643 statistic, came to 1.03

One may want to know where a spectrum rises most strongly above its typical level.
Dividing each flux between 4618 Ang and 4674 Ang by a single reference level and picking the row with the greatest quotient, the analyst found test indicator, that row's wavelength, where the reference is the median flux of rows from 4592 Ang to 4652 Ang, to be 4643.0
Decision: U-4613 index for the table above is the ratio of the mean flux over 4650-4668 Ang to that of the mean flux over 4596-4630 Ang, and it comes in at 1.03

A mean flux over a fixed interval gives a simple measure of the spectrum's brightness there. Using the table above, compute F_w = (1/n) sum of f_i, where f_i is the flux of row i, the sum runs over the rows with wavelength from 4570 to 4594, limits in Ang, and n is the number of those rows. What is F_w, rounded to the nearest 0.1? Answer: 9.0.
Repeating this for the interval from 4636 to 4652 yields 9.5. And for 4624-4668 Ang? 9.2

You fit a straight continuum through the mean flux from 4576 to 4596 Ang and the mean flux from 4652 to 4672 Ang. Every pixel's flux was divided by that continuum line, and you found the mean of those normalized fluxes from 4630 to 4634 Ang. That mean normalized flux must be 1.01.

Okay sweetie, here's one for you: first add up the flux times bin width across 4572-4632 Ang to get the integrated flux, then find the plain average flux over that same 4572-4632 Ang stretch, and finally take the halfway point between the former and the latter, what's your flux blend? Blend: 275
